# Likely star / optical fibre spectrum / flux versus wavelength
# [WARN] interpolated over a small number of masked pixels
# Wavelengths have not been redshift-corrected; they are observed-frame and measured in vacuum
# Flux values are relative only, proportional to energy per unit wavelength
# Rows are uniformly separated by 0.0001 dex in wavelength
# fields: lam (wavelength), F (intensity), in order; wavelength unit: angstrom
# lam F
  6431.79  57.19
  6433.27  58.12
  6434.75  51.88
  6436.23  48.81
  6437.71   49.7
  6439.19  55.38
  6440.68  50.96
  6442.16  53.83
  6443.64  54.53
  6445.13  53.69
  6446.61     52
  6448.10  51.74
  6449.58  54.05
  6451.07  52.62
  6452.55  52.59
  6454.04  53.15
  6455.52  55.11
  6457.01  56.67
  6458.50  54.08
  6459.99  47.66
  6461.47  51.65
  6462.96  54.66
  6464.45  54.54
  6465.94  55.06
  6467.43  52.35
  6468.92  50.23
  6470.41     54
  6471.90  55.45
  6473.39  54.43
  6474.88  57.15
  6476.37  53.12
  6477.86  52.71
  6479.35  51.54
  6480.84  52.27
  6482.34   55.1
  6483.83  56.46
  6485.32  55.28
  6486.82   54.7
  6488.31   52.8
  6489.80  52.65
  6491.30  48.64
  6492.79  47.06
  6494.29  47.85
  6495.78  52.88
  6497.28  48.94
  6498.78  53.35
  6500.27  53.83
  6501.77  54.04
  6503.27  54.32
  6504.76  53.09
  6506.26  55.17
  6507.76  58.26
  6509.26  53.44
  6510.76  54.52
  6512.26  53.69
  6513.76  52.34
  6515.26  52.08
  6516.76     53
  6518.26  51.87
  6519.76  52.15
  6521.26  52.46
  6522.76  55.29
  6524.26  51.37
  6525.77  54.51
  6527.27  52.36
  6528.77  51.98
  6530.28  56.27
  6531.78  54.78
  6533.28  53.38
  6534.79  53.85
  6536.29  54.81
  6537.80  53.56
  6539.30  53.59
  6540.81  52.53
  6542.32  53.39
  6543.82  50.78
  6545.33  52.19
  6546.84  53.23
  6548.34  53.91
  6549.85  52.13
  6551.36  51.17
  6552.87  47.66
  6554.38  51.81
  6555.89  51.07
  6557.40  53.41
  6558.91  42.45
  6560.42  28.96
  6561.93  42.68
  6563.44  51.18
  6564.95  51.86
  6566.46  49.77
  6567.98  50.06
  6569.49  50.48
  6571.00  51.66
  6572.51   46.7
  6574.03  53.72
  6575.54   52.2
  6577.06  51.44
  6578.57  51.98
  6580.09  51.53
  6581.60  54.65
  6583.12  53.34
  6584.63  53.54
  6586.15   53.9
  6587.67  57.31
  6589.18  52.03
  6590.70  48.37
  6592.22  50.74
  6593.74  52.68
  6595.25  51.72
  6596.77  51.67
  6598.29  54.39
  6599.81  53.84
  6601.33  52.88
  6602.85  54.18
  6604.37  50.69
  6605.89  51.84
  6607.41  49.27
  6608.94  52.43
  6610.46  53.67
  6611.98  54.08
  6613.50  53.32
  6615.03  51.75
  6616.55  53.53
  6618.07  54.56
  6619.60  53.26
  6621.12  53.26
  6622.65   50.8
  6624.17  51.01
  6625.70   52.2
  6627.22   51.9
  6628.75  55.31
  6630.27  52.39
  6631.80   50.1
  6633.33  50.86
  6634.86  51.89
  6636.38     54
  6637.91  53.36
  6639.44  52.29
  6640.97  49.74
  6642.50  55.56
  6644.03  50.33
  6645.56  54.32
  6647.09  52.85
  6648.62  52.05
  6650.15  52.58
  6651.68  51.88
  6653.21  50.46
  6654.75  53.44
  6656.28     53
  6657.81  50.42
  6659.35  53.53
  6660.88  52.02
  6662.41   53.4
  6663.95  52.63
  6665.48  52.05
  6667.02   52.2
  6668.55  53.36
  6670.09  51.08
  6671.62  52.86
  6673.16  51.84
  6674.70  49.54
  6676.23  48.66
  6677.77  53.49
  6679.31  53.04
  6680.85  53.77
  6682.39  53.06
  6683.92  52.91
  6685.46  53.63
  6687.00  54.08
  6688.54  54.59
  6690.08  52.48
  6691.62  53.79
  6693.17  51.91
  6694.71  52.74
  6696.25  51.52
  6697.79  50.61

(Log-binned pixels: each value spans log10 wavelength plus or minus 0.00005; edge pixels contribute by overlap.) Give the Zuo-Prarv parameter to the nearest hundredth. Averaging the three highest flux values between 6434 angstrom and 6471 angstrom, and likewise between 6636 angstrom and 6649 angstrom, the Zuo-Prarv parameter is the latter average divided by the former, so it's 0.98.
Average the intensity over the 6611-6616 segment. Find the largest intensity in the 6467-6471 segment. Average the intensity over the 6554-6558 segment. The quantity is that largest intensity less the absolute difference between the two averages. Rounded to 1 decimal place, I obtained 53.0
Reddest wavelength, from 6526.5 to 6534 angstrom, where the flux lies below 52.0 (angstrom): 6528.77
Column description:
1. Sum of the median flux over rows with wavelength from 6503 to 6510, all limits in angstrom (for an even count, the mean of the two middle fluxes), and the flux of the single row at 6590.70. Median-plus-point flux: 103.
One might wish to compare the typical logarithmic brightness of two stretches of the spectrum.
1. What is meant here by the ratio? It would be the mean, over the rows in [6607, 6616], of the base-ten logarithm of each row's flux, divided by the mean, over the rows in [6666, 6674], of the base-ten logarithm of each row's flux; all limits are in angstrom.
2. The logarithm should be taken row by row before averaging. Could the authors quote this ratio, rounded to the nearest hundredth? 1.00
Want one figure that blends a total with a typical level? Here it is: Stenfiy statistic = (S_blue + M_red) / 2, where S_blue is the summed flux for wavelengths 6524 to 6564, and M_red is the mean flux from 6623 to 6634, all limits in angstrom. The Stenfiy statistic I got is 715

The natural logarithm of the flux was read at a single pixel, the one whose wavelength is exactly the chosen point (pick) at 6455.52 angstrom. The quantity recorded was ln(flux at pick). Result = 4.01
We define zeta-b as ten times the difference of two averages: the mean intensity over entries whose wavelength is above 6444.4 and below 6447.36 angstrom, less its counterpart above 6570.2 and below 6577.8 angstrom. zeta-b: 17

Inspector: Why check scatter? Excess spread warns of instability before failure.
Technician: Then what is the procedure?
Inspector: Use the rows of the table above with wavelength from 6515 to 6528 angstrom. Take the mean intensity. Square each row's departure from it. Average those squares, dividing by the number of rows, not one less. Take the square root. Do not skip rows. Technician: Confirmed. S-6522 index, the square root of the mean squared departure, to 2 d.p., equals 1.22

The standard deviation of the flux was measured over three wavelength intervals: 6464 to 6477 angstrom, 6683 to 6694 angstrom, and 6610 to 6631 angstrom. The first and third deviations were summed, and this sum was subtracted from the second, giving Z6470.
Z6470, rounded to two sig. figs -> -2.3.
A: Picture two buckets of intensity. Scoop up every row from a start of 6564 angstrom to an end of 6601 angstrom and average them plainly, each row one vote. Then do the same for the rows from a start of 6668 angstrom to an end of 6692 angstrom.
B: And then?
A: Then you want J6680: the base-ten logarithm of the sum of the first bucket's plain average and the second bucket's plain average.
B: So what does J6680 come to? 2.02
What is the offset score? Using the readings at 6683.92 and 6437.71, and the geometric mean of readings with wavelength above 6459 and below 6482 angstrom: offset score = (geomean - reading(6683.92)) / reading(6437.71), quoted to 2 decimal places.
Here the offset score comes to 0.00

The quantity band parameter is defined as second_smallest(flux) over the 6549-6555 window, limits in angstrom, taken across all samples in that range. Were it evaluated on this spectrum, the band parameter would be 51.17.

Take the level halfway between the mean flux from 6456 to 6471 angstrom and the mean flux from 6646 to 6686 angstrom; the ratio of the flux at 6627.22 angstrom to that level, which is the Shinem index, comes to 0.98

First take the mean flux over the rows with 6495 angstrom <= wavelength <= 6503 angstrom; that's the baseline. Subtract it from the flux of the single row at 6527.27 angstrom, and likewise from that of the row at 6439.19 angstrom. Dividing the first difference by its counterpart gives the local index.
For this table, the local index -0.1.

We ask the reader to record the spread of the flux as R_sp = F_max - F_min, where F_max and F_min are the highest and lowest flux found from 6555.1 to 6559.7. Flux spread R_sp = 11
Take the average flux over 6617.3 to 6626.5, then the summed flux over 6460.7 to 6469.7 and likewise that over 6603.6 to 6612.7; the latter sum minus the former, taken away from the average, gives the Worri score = 59.0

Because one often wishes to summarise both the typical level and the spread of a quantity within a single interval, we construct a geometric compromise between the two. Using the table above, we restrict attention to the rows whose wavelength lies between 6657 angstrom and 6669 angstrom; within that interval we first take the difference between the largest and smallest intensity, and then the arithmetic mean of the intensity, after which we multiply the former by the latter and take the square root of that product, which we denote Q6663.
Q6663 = 12.8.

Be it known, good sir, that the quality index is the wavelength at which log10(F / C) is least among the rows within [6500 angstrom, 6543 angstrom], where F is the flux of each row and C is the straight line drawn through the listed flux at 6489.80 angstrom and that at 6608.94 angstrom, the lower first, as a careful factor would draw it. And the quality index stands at 6524.26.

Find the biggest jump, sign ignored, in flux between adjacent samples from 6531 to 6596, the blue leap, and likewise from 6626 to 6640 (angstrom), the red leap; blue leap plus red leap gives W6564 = 17.1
